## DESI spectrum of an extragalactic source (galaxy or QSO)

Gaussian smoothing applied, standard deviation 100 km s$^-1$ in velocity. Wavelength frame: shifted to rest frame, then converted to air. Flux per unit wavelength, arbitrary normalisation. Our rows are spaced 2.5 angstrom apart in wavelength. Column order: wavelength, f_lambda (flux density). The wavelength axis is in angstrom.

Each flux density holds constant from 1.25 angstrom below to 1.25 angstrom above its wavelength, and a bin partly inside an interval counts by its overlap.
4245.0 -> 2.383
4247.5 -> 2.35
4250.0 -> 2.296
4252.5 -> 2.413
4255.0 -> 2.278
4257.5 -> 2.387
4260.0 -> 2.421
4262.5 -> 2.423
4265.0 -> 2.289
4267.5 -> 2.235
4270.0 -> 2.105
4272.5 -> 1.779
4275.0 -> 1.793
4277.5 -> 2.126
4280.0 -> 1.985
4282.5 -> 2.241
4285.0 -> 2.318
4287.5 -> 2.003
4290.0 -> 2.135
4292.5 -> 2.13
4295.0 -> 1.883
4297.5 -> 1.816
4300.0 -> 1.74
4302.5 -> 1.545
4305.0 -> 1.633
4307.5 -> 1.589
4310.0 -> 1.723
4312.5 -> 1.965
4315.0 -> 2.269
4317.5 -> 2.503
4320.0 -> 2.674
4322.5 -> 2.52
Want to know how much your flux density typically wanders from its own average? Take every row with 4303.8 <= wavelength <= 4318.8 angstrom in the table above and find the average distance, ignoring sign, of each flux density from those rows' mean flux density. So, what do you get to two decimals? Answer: 0.30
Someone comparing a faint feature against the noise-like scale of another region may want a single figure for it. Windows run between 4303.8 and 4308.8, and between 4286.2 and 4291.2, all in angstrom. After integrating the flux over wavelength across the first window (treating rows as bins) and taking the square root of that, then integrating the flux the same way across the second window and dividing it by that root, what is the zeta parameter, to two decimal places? 3.65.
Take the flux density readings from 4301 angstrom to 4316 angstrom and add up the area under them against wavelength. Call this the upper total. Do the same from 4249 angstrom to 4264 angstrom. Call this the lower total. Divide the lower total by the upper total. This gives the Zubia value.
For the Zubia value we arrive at 1.33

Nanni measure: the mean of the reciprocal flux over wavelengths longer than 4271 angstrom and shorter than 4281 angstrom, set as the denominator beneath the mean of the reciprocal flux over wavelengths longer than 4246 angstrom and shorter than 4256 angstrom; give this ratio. 0.82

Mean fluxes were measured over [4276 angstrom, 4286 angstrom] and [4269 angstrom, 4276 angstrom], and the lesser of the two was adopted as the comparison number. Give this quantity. 1.89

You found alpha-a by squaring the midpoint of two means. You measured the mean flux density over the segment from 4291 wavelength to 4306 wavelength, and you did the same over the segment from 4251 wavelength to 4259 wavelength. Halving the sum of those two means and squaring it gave 4.3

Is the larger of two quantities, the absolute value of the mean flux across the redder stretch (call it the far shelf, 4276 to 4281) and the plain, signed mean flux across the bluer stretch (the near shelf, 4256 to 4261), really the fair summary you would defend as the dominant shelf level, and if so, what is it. 2.40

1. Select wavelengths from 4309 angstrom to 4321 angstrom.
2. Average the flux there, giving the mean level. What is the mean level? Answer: 2.23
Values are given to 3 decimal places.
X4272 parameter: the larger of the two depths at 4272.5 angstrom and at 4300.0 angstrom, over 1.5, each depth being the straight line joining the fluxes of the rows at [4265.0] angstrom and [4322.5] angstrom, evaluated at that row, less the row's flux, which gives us 0.460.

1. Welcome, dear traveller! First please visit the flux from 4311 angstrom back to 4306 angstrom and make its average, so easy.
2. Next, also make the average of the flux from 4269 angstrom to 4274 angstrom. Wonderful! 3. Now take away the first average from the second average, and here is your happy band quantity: 0.3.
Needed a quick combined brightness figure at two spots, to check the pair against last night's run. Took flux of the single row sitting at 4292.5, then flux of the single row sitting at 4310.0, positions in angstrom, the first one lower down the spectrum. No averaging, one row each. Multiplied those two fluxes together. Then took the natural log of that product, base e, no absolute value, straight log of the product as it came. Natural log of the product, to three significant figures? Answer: 1.30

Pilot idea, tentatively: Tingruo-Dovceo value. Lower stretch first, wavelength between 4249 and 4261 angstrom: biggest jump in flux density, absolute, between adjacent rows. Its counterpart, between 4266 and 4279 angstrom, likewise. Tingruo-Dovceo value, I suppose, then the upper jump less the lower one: 0.20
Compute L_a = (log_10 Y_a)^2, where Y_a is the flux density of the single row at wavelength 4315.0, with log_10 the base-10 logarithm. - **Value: 0.127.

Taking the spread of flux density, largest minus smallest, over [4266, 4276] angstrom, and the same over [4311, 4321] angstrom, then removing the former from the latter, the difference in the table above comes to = 0.25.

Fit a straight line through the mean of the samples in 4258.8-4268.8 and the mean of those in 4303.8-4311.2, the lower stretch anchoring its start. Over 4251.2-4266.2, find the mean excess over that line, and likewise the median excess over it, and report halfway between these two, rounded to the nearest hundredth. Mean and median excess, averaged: -0.05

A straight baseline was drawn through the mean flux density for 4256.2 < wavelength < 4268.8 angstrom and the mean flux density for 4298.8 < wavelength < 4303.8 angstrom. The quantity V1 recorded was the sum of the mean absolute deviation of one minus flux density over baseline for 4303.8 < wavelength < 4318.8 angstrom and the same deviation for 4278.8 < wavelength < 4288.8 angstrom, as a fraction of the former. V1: 1.3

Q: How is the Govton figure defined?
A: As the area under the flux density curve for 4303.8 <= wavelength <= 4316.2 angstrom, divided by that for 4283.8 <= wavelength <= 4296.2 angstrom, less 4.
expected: -3.12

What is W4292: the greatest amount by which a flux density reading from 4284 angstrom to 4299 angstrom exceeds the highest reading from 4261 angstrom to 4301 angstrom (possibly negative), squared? 0.011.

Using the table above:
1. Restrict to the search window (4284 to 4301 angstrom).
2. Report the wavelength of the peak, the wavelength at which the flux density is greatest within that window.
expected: 4285.0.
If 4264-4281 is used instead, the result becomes 4265.0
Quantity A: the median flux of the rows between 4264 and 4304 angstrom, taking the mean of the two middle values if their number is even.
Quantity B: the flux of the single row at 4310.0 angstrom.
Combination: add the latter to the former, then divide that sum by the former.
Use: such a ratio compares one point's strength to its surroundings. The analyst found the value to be 1.84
